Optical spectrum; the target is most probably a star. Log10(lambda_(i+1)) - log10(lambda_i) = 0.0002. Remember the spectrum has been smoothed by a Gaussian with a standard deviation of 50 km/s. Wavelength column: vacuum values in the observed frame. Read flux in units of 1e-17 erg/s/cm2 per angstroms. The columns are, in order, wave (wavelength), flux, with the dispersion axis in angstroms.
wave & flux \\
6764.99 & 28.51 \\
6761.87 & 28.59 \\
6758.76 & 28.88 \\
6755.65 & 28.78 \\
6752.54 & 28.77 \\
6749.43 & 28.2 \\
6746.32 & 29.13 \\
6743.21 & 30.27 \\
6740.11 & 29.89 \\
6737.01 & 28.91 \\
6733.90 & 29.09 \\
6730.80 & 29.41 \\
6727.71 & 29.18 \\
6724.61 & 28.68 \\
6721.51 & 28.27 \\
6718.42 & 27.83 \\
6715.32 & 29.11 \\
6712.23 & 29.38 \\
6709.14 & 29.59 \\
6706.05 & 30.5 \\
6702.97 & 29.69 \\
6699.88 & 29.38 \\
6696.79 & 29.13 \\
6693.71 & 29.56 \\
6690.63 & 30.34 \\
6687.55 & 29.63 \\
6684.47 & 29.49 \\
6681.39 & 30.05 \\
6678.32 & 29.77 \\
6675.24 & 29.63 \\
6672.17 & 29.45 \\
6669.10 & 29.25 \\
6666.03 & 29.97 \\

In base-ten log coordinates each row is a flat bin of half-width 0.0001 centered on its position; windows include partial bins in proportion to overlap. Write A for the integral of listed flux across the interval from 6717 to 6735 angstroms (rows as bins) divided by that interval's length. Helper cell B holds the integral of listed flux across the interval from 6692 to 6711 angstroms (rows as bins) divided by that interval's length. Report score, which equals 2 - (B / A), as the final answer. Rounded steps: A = 28.8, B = 29.65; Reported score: 0.969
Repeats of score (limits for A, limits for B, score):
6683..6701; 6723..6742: 1.013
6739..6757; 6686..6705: 0.983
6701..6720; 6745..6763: 1.021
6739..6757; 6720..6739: 1.007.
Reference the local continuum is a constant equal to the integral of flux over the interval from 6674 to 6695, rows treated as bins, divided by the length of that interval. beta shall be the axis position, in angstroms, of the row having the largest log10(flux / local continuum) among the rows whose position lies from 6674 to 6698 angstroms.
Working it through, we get 6690.63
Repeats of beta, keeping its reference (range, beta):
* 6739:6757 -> 6743.21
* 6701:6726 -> 6706.05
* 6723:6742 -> 6740.11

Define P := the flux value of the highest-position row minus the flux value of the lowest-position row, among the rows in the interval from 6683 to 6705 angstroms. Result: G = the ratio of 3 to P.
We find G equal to 15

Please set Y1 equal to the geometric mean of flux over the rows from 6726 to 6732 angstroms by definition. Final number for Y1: 29.3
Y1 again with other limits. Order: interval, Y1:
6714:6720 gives 28.5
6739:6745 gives 30.1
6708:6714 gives 29.5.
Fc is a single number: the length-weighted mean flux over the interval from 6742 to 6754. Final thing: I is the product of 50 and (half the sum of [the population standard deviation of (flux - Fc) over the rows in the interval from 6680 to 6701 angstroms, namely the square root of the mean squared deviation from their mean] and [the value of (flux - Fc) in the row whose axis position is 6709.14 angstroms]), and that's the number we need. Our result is 23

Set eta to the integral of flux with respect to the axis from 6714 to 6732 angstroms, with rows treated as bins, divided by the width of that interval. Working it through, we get 28.7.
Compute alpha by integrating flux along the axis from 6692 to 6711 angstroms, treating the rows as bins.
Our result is 563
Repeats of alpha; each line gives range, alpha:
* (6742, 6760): 522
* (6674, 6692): 537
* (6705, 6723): 523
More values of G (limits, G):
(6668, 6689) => 8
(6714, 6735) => -150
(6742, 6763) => -2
